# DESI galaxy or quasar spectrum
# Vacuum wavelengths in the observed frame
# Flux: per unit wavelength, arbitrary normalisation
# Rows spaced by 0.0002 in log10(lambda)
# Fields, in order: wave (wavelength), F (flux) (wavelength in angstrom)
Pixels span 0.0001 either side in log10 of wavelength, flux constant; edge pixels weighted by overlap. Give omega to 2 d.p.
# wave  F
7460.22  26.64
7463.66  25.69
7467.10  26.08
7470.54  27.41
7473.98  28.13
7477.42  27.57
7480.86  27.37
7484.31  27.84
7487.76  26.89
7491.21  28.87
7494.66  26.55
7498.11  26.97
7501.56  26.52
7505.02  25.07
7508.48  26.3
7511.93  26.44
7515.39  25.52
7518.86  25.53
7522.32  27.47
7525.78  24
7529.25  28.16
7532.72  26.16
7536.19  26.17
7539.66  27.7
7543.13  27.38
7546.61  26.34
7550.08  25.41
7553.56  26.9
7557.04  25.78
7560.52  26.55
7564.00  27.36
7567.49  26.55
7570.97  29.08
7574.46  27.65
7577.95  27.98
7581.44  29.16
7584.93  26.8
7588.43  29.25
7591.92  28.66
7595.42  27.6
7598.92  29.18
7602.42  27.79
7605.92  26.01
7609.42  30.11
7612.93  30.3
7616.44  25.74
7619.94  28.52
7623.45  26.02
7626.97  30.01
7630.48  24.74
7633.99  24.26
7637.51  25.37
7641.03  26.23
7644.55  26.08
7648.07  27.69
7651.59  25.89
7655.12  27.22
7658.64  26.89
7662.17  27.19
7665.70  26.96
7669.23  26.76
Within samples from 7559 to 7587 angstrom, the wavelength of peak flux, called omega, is 7581.44 angstrom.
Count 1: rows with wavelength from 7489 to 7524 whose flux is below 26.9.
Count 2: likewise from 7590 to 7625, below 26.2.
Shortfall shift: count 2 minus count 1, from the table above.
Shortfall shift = -4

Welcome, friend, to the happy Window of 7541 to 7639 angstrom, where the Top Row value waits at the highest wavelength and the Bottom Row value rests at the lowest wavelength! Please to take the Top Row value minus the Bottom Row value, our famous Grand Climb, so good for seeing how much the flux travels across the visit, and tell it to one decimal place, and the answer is -2.0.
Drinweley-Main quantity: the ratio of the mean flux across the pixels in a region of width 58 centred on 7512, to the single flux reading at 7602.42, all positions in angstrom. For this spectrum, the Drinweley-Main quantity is 0.96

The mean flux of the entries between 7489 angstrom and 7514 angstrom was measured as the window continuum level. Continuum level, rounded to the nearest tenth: 26.7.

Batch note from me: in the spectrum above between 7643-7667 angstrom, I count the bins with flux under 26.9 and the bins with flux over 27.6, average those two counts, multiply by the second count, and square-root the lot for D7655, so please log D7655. 1.41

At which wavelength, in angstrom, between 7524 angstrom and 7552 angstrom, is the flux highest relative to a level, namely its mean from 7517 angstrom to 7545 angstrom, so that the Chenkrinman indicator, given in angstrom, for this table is 7529.25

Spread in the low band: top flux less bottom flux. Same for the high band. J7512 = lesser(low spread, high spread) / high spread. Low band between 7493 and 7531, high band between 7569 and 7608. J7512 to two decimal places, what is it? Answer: 1.00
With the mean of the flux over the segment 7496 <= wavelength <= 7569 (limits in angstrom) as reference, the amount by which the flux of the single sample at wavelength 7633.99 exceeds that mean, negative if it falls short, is -2.1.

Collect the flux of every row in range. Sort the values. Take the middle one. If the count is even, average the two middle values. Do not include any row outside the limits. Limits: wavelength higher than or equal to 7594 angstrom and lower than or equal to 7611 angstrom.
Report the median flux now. 27.8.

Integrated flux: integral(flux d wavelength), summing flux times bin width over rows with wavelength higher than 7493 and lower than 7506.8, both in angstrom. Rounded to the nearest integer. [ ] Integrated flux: 363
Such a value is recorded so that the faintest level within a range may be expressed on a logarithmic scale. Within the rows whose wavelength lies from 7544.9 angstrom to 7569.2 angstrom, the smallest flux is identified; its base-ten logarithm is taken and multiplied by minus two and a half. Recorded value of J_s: -3.51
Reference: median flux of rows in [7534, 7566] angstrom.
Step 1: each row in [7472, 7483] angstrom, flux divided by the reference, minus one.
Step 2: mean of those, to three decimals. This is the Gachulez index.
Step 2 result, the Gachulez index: 0.043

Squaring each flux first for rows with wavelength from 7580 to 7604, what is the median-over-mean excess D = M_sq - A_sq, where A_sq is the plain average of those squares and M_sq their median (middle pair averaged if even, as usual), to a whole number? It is 17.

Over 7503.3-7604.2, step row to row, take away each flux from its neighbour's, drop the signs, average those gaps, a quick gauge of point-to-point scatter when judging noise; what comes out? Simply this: 1.3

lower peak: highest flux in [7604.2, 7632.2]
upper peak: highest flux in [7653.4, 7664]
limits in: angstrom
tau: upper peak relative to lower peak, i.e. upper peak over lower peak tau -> 0.90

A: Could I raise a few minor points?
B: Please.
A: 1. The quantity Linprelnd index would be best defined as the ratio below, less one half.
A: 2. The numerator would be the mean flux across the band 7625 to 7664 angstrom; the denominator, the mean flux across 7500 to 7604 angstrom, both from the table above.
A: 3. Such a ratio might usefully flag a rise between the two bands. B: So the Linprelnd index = 0.48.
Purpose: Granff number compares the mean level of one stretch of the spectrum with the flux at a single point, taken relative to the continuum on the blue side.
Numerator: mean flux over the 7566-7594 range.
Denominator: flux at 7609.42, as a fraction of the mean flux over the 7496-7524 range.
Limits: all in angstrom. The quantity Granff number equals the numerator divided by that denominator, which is 24.5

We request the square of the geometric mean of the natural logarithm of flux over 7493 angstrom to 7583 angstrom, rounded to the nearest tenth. 10.8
